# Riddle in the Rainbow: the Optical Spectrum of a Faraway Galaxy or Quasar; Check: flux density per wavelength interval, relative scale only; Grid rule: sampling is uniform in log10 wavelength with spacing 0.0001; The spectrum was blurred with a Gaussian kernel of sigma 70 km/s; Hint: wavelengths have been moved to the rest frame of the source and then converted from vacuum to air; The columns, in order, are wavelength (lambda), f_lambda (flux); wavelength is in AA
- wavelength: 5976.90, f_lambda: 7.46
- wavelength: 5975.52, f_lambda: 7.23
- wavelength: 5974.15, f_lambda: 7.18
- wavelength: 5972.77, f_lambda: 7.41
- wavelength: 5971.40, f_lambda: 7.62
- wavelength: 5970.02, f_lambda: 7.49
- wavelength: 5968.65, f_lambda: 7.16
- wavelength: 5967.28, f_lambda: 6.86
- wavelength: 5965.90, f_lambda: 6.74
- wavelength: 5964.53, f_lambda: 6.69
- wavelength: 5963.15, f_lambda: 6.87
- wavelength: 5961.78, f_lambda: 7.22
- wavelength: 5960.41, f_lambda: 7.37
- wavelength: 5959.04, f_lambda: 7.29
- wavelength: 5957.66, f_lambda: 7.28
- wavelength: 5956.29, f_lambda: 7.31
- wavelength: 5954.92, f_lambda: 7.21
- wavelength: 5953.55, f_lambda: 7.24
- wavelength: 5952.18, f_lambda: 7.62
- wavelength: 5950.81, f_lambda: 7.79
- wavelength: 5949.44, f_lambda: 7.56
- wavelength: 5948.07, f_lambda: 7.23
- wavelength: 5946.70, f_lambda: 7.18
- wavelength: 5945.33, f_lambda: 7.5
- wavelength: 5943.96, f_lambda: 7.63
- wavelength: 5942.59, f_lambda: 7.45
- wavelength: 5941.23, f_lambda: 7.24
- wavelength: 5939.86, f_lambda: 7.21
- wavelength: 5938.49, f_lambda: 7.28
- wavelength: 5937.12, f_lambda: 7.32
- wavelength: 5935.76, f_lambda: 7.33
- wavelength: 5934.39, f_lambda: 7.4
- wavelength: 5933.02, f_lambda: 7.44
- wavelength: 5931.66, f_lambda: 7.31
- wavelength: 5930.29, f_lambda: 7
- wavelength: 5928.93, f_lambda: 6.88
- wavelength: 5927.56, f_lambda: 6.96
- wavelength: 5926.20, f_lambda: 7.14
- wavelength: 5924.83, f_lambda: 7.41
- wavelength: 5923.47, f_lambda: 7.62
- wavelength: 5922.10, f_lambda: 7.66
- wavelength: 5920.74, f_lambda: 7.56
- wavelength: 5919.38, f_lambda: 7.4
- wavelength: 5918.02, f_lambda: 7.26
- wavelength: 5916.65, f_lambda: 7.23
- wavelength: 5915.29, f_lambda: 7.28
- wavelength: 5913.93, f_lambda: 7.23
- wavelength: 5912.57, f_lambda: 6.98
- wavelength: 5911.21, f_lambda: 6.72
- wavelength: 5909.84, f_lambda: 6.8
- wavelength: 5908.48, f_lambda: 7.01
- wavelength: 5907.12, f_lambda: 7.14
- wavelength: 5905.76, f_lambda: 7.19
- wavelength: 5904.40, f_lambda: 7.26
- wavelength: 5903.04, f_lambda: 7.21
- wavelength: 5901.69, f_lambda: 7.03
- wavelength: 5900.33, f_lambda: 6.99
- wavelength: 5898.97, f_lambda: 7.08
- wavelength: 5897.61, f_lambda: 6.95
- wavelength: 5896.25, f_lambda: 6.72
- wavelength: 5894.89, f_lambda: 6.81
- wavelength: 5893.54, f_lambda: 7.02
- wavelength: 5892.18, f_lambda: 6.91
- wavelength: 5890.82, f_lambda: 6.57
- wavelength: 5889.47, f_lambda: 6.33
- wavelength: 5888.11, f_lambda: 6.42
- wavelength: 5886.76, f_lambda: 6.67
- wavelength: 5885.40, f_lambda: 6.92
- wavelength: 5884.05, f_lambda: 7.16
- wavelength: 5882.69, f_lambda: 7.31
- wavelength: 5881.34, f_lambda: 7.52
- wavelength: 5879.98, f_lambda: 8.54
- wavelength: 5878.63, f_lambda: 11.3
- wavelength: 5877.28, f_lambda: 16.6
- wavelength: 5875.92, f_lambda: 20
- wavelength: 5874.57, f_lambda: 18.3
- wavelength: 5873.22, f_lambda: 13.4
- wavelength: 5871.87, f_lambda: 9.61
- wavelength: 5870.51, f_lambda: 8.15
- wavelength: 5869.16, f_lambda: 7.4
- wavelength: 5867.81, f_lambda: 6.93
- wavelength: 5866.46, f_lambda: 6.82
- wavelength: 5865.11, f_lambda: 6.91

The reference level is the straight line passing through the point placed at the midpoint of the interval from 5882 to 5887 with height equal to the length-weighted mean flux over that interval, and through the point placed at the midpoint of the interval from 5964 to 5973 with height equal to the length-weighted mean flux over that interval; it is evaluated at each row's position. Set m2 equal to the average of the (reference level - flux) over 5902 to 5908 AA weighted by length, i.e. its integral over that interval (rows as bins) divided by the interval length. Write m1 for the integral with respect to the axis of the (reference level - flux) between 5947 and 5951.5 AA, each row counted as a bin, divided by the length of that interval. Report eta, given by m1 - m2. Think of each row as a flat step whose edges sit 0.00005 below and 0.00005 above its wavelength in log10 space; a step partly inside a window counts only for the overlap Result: -0.27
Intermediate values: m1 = -0.38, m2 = -0.12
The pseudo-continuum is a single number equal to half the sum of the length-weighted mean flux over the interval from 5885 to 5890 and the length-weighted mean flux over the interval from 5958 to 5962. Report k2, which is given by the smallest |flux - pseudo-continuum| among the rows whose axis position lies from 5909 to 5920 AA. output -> 0.048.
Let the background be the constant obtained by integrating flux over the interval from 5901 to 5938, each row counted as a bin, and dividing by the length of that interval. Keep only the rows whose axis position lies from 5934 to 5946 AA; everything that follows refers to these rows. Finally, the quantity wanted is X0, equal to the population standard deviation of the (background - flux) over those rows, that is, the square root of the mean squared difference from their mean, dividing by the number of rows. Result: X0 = 0.128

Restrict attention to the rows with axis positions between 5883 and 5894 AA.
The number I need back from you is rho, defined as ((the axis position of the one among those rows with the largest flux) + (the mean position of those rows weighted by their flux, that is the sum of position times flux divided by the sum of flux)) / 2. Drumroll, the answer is 5886.4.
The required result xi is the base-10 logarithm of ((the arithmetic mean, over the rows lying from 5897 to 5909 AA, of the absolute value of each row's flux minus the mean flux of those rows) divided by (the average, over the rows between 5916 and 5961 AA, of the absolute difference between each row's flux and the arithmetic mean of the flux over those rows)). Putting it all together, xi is -0.23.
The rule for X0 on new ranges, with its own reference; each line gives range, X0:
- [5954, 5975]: 0.265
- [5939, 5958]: 0.191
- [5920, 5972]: 0.262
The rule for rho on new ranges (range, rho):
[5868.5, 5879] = 5875.2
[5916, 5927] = 5921.8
